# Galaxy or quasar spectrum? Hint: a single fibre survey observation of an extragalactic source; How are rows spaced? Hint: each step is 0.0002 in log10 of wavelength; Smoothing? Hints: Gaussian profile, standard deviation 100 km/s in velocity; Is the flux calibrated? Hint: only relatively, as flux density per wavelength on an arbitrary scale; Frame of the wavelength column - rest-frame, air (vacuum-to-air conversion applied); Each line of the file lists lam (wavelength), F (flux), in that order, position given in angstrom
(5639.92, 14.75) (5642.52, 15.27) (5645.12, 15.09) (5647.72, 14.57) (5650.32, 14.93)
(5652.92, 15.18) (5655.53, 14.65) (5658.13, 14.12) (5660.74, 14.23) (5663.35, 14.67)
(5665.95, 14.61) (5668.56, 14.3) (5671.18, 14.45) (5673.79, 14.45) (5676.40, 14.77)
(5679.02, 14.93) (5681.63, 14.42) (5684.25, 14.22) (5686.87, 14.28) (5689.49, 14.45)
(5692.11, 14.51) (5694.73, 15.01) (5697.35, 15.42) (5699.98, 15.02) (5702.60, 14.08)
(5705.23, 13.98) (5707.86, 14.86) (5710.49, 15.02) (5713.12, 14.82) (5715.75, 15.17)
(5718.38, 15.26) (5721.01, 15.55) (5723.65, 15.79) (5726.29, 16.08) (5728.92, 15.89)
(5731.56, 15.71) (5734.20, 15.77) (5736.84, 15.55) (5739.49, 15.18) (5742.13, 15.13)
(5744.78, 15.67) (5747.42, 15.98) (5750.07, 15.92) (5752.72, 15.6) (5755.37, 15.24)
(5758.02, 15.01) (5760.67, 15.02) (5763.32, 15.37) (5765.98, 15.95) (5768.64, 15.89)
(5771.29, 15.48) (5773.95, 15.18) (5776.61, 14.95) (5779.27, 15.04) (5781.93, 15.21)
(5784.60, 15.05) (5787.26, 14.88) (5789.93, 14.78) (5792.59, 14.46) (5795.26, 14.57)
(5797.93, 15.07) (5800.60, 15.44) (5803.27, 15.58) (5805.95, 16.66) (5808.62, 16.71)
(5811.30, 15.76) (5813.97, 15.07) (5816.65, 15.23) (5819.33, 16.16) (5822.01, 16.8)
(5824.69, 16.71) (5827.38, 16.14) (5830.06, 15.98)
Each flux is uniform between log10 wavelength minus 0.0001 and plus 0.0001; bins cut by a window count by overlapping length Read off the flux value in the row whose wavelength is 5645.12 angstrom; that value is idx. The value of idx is 15.09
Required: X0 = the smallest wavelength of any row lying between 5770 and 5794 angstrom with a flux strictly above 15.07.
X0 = 5771.29 angstrom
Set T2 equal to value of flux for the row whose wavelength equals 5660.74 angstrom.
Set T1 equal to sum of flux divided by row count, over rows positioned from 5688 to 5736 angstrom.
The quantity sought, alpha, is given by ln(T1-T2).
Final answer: -0.1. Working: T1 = 15.13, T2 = 14.23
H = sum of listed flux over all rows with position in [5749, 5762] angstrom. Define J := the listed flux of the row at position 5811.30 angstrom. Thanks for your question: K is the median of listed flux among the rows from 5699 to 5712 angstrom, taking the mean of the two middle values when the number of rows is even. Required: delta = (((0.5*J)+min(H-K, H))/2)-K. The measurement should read 20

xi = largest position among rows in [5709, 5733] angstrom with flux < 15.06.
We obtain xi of 5713.12 angstrom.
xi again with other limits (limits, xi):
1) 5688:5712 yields 5710.49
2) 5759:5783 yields 5779.27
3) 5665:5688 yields 5686.87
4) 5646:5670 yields 5668.56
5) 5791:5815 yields 5795.26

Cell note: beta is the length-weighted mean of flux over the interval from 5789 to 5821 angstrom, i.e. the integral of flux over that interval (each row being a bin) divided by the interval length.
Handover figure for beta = 15.5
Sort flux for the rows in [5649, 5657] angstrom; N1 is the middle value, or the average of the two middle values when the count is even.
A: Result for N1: 14.9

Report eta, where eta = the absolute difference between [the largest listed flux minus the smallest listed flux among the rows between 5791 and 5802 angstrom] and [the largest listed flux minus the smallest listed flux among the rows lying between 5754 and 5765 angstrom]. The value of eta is 0.62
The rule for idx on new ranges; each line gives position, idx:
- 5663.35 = 14.67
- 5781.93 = 15.21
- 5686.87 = 14.28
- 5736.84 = 15.55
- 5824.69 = 16.71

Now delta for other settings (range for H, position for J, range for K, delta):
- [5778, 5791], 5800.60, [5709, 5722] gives 19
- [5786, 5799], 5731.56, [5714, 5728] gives 17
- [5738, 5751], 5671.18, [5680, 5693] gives 21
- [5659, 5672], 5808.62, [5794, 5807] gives 17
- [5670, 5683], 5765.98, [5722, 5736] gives 17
